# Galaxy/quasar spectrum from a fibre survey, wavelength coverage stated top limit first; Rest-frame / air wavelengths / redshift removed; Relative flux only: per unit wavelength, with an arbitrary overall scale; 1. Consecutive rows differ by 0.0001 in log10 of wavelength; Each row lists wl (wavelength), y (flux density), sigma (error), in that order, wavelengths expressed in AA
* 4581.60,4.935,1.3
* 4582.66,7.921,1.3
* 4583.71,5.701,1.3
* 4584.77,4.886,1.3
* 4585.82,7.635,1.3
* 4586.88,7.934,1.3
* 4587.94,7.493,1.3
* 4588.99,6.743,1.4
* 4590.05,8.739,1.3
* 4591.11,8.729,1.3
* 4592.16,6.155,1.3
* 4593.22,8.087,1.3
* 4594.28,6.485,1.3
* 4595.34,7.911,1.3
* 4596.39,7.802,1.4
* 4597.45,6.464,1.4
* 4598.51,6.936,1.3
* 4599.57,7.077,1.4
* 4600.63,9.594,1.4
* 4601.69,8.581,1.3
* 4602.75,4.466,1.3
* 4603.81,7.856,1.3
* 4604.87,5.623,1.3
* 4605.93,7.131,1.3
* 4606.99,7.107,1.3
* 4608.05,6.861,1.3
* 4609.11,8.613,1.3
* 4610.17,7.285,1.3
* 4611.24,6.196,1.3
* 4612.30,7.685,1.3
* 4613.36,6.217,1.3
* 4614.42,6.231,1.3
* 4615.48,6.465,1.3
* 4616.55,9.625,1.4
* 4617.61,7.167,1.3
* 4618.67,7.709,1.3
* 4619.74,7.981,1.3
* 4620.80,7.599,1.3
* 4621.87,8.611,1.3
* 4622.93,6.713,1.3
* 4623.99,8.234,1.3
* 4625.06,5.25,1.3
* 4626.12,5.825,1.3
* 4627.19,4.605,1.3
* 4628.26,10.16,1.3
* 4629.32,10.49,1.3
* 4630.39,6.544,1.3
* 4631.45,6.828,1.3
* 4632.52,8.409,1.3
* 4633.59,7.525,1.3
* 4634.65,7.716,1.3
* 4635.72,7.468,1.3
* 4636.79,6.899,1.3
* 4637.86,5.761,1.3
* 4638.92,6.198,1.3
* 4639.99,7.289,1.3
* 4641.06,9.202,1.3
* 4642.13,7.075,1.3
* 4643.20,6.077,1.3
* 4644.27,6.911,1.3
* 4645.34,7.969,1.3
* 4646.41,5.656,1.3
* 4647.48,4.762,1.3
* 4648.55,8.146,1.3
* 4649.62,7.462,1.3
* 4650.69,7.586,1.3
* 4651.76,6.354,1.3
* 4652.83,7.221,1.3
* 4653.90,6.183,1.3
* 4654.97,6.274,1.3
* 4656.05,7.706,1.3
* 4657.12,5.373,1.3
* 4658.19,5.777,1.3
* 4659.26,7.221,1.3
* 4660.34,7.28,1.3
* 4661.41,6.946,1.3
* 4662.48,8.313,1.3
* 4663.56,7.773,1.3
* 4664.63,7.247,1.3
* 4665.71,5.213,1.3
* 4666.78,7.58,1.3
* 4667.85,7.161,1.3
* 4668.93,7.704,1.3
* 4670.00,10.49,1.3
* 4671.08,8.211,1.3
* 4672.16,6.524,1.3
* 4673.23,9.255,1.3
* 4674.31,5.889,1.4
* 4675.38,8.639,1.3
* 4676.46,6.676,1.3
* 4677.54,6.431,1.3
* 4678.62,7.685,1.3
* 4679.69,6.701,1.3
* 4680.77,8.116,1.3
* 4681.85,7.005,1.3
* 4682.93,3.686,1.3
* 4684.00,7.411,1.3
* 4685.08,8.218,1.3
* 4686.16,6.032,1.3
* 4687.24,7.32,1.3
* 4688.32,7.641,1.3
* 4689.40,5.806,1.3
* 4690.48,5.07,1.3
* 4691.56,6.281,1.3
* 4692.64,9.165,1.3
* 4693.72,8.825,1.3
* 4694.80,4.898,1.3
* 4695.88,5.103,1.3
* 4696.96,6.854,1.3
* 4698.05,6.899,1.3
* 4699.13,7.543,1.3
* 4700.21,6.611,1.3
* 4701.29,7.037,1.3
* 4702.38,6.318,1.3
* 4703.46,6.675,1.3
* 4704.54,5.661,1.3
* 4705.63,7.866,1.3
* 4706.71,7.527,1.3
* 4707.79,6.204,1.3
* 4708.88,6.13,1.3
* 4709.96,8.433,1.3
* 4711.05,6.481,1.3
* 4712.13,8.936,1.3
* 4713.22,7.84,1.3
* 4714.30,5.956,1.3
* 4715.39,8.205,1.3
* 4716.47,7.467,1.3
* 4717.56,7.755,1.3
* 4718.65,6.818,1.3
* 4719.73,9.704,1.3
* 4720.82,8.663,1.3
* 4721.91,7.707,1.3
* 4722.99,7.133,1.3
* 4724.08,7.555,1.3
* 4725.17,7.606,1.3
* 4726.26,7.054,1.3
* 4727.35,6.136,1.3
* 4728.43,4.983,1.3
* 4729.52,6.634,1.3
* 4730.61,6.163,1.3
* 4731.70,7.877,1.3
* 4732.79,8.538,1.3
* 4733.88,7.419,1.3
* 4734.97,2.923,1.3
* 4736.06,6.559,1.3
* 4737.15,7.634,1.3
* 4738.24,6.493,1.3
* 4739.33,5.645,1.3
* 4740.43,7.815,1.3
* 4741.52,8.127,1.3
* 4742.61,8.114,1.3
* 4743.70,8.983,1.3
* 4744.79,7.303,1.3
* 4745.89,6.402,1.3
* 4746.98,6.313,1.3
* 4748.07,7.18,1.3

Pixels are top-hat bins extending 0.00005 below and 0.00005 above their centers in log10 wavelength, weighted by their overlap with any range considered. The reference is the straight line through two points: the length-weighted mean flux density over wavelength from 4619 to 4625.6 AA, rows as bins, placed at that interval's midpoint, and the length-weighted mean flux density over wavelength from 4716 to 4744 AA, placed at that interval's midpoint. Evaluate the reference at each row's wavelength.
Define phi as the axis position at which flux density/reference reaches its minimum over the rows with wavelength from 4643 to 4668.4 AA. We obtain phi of 4647.48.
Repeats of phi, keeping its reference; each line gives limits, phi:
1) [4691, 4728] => 4694.80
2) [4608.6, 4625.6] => 4625.06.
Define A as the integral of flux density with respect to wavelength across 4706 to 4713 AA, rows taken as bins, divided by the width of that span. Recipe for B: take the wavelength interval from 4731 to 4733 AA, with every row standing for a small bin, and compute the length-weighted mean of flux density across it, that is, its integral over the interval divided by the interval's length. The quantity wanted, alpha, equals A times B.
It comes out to 58.5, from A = 7.3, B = 8.0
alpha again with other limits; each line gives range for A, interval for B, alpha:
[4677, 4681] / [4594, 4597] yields 53.5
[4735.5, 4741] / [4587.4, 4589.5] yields 48.7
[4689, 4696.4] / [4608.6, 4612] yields 47.7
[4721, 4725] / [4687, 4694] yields 53.8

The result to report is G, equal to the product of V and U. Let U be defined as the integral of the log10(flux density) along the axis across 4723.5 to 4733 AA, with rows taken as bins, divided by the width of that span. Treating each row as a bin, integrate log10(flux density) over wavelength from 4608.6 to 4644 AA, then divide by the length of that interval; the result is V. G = 0.715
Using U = 0.833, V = 0.857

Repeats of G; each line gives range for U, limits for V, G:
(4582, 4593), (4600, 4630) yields 0.728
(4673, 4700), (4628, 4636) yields 0.749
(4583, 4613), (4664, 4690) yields 0.722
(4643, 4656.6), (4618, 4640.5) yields 0.710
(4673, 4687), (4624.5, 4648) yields 0.700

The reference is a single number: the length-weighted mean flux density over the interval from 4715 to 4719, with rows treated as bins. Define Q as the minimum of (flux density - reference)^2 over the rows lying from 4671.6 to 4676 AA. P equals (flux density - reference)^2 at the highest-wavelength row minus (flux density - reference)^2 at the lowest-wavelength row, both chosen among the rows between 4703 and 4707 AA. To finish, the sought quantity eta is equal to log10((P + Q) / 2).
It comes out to -0.8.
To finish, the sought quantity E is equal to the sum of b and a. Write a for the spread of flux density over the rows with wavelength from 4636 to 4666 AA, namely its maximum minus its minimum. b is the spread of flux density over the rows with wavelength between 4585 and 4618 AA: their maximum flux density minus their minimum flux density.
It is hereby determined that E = 9.6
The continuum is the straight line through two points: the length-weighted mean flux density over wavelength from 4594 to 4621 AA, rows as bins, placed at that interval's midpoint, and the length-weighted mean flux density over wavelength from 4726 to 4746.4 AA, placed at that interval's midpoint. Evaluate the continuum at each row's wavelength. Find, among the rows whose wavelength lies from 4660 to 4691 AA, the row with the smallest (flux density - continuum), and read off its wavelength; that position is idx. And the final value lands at 4682.93 AA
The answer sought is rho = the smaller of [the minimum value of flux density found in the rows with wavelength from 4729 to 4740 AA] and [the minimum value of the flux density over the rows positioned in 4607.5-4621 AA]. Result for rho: 2.9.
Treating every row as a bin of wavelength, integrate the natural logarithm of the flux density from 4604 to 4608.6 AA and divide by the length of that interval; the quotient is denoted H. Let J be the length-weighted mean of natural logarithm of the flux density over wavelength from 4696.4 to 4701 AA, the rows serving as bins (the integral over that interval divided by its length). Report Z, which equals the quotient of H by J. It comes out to 0.98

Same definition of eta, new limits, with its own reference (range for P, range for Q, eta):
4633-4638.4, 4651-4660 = 0.2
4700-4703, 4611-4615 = -0.5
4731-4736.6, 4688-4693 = -0.3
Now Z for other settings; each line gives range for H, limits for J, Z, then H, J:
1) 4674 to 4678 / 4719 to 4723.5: 0.92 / 1.93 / 2.11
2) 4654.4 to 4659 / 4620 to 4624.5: 0.90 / 1.84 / 2.05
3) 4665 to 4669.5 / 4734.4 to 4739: 1.12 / 1.93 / 1.72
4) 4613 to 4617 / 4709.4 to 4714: 0.95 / 1.94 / 2.05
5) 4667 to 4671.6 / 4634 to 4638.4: 1.09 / 2.11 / 1.94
